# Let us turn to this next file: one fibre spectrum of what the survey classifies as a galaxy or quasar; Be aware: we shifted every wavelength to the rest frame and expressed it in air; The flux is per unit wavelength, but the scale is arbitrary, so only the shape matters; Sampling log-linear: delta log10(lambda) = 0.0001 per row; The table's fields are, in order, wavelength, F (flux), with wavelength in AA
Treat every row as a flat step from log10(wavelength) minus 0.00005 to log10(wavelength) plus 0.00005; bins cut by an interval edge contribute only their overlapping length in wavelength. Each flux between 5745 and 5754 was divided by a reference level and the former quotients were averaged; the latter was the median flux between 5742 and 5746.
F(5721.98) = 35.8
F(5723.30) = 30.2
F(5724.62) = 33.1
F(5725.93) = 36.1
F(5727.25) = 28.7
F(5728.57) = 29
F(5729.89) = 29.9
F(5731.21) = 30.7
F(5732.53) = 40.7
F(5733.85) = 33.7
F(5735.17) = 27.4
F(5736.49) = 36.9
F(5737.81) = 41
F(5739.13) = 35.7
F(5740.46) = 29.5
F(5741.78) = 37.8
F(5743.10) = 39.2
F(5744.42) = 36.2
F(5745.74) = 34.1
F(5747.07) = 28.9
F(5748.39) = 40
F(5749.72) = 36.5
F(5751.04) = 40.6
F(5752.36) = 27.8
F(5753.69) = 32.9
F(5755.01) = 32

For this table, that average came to 0.95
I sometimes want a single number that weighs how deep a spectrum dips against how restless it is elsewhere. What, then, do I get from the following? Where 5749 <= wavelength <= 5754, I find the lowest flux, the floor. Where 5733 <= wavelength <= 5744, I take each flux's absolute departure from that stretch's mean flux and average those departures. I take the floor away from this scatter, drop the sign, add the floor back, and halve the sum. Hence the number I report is 25.9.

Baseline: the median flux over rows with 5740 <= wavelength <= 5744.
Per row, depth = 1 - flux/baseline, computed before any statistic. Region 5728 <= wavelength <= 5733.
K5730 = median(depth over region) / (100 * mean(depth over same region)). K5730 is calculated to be 0.014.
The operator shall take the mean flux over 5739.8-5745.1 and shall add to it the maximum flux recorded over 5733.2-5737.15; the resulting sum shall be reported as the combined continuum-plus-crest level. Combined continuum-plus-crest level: 73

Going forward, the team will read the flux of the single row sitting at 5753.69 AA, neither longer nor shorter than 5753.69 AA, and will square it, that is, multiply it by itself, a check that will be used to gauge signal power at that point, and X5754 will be 1082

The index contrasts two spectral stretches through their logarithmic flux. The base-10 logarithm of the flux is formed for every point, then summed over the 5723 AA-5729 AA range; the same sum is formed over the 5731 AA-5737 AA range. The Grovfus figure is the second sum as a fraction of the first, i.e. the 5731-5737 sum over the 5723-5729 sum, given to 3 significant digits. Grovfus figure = 1.02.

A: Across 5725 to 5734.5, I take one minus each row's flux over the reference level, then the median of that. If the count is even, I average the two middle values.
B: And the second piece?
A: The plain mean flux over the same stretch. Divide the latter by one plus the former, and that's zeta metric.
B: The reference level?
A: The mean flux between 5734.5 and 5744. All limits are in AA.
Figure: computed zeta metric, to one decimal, 28.9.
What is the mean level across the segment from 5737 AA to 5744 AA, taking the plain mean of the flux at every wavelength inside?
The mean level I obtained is 36.6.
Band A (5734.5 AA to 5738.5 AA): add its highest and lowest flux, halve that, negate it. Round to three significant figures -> -34.2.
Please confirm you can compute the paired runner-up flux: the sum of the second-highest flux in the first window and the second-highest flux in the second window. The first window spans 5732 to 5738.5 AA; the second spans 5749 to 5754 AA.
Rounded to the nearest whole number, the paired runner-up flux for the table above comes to 77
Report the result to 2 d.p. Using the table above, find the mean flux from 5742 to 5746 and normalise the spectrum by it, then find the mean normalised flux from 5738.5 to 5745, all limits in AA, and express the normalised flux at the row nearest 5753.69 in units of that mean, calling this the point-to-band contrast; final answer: 0.92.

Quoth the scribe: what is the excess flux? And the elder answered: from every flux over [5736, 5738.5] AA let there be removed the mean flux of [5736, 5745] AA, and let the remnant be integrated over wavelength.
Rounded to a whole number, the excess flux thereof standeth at 6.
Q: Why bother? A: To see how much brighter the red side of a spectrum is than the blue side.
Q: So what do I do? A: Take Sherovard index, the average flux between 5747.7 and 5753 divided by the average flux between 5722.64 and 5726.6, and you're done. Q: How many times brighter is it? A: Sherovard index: 1.09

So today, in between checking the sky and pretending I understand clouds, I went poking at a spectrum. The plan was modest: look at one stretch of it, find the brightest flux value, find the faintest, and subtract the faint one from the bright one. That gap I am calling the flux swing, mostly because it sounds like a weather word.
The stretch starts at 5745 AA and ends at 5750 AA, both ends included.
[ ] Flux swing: 11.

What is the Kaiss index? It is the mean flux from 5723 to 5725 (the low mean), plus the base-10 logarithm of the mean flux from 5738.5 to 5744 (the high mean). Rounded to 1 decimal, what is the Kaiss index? 33.2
